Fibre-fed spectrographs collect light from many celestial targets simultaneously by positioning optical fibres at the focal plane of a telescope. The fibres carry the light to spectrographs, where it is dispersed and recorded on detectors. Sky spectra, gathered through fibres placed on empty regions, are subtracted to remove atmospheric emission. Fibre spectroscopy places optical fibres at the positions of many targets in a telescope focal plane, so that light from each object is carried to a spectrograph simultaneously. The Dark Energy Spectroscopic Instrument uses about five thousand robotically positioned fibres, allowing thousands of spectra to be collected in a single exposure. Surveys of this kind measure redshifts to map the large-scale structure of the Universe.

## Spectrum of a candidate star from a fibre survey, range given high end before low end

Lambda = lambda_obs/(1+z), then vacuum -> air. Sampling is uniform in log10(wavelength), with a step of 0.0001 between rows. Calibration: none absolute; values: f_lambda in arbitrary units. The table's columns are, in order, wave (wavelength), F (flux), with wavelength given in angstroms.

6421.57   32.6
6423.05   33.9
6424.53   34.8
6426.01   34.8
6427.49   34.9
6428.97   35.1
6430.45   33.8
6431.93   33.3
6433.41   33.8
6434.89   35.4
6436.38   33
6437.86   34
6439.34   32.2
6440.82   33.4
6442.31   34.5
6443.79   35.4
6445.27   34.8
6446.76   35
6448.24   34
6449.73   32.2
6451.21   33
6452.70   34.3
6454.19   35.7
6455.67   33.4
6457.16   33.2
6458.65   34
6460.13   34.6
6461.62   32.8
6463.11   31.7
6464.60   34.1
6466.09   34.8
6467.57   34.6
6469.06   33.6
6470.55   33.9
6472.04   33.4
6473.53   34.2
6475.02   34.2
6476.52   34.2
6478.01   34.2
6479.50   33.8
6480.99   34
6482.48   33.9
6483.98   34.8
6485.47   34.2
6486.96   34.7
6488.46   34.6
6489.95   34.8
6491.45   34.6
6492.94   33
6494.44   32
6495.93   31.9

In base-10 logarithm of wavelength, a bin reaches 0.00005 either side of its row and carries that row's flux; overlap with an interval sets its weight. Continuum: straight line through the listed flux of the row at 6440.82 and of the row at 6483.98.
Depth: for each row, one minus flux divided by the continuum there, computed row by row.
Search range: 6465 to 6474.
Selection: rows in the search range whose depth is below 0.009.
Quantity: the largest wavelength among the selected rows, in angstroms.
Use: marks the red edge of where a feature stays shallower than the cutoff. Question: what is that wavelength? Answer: 6473.53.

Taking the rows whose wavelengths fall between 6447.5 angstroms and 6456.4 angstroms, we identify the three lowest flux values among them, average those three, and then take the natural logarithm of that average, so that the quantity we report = 3.49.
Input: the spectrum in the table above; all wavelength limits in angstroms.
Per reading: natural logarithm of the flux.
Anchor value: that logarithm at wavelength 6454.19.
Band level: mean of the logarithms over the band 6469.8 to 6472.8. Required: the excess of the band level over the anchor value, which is -0.059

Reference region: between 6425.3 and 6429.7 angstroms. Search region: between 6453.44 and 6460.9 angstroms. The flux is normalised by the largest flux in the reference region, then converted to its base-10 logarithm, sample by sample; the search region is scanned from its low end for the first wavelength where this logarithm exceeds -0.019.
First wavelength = 6454.19 angstroms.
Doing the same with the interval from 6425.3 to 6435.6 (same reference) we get 6426.01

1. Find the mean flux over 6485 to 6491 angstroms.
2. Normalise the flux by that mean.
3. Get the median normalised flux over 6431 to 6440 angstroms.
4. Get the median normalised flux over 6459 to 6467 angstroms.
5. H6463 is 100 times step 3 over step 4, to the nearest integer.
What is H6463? 98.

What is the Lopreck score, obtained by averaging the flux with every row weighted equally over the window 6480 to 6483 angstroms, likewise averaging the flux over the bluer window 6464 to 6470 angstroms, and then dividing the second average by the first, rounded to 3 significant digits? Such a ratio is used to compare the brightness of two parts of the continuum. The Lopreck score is 1.01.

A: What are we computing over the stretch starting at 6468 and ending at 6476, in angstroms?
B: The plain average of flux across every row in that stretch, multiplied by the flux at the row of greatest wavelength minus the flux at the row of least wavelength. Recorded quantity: 20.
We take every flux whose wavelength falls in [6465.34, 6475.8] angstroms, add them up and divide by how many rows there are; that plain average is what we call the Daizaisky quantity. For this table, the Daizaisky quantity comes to 34.1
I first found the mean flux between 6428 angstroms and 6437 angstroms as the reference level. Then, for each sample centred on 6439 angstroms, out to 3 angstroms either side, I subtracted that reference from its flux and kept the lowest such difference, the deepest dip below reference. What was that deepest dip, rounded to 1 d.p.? -1.9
